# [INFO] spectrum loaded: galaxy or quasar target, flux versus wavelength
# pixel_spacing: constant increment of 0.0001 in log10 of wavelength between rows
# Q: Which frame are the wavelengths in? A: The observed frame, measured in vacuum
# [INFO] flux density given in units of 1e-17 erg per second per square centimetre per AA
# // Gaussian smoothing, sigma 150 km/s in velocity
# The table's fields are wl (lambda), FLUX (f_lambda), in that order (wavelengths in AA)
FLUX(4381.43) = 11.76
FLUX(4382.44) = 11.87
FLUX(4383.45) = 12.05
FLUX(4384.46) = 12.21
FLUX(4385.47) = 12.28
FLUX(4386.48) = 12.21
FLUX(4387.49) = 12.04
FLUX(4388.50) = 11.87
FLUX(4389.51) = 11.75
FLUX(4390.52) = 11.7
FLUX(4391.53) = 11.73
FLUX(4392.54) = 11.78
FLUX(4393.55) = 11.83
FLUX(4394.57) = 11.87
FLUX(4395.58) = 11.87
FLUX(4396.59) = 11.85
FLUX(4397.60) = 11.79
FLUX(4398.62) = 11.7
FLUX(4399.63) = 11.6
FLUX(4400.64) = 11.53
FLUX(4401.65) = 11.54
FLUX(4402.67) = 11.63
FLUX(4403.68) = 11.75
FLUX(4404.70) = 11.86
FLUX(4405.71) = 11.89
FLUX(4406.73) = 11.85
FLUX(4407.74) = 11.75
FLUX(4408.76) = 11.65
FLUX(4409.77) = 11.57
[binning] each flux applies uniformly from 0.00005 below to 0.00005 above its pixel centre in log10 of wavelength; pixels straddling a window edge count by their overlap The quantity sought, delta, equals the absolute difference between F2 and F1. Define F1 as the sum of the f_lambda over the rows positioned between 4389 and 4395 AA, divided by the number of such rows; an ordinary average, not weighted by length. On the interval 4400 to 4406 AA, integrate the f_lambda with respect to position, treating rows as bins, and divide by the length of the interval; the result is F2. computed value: 0.08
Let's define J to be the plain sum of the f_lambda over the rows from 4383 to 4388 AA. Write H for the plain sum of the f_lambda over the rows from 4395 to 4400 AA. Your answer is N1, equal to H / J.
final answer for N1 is 0.967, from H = 58.8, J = 60.8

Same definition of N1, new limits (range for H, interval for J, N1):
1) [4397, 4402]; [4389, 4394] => 0.989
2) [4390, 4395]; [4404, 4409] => 0.998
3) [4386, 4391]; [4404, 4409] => 1.010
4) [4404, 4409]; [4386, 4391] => 0.990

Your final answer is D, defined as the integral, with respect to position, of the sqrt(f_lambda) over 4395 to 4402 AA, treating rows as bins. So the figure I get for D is 24.0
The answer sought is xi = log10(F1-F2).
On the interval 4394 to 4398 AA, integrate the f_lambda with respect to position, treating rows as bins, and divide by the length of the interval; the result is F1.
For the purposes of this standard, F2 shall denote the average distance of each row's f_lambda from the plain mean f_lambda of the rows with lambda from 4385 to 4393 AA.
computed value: 1.07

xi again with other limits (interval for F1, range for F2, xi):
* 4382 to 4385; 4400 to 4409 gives 1.08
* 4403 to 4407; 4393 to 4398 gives 1.07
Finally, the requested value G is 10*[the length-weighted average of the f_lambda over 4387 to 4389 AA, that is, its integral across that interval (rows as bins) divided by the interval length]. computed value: 120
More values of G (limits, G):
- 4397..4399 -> 117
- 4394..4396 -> 118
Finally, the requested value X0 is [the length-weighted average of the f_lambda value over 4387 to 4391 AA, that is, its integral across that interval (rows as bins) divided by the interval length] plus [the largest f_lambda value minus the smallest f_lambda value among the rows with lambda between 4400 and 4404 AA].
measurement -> 12.1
